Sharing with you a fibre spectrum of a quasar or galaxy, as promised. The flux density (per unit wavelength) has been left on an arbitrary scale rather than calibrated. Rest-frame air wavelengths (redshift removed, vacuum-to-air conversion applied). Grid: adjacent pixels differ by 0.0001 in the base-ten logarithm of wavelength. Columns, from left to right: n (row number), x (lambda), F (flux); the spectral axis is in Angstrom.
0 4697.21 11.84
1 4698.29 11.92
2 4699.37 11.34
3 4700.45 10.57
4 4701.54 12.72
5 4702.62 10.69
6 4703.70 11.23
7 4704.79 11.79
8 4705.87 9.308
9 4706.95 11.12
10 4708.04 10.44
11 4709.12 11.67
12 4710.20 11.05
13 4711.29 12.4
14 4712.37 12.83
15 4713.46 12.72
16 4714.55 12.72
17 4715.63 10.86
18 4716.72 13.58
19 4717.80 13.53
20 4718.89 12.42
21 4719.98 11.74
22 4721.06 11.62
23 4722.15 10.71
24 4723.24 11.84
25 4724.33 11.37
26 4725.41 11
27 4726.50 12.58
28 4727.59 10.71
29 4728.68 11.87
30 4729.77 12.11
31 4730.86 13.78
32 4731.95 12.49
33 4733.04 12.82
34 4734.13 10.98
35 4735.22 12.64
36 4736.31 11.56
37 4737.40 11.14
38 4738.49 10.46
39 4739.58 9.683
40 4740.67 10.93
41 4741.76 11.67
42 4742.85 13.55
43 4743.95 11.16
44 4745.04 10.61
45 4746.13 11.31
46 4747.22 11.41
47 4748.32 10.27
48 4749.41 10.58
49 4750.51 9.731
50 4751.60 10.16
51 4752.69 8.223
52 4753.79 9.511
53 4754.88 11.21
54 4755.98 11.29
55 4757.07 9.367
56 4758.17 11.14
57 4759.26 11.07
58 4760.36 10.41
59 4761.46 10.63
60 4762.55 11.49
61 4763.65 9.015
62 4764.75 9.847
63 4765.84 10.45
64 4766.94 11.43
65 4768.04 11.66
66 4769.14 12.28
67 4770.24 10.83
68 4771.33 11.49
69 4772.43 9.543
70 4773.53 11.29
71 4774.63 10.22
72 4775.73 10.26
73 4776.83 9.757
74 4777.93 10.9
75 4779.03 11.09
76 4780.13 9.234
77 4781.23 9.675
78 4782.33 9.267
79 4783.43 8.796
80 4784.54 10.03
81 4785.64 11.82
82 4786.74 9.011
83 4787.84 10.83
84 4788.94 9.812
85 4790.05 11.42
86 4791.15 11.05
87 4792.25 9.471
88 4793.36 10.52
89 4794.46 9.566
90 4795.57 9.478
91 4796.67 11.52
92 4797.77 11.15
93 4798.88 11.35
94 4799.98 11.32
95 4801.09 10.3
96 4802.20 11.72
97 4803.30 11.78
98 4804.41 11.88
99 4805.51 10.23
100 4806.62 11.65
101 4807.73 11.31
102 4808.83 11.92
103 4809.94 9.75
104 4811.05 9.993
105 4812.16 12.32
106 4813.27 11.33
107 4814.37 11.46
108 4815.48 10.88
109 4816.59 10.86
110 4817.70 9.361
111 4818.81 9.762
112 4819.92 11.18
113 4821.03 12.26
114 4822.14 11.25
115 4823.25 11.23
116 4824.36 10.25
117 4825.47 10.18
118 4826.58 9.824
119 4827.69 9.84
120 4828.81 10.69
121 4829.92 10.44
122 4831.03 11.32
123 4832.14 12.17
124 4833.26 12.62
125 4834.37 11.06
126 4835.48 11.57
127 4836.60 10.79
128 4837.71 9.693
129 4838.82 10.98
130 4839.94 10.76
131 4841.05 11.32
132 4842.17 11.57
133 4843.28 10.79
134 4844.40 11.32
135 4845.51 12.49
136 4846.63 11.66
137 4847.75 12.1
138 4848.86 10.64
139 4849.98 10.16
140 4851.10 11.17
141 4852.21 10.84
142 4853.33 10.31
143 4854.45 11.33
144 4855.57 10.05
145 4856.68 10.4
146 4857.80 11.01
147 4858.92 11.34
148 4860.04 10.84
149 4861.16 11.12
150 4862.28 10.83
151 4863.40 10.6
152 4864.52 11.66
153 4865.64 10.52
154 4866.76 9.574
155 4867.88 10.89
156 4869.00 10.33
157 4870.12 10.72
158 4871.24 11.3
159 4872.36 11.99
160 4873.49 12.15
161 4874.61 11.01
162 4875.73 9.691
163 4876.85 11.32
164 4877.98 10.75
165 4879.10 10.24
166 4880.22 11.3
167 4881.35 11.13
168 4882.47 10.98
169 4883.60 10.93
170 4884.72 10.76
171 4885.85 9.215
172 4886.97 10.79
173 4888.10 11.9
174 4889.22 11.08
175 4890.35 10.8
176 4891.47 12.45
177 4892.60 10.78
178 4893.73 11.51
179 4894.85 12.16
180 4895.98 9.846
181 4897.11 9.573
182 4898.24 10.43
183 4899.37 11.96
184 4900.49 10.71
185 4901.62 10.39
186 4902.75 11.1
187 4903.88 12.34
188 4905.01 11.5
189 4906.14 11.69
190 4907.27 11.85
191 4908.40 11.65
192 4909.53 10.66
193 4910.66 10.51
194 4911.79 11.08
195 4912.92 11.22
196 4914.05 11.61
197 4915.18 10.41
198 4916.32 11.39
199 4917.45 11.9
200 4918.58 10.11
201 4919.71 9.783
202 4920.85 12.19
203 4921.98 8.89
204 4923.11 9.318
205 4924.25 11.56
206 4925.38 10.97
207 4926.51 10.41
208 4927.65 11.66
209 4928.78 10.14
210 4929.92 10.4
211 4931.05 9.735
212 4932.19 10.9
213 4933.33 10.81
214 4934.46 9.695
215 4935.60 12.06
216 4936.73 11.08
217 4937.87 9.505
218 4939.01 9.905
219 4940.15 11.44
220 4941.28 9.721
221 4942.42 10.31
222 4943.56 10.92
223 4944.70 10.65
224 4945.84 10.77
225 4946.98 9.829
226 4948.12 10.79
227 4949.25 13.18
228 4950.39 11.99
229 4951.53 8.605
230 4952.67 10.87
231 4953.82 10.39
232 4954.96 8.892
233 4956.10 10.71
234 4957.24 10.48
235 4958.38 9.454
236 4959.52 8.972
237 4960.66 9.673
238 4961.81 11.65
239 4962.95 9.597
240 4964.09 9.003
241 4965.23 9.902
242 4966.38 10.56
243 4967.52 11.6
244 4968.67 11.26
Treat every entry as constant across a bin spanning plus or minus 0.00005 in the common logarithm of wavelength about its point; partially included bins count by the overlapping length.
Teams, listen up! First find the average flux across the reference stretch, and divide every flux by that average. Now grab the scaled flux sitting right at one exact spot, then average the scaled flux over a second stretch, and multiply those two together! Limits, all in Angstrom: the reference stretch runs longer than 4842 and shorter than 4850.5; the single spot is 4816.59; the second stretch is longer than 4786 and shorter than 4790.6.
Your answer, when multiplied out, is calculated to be 0.87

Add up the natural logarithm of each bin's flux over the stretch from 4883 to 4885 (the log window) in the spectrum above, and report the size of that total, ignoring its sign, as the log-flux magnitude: 4.77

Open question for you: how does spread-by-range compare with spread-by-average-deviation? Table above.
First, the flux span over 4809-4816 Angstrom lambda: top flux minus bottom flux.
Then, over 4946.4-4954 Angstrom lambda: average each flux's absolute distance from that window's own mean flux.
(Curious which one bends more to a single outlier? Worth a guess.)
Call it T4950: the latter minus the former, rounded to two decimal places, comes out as -1.54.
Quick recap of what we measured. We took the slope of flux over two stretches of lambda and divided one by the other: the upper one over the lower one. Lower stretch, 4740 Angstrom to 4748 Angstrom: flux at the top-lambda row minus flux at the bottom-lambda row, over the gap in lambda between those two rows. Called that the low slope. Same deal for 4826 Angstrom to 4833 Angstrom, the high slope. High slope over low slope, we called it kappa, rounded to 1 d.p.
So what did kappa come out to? 5.8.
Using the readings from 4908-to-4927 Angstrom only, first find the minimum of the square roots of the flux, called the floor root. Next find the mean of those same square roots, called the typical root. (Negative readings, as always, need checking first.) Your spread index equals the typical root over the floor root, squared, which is 1.21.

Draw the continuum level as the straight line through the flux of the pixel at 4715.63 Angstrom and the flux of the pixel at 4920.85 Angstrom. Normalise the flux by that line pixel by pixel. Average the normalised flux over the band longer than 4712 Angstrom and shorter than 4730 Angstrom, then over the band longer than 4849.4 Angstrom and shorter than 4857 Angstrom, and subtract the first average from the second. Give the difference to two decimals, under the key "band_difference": -0.20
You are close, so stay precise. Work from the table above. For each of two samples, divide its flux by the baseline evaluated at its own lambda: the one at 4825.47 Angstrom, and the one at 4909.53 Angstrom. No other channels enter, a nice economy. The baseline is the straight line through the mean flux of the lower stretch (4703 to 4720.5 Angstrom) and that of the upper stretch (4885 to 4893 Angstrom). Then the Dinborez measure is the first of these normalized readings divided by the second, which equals 0.92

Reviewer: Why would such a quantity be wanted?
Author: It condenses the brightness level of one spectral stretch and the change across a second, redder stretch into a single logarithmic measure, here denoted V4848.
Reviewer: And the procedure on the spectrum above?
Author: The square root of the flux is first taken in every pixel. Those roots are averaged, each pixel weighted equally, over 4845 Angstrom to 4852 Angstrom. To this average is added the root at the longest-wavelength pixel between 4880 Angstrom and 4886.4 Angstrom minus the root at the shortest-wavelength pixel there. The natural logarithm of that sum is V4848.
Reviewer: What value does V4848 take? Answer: 1.11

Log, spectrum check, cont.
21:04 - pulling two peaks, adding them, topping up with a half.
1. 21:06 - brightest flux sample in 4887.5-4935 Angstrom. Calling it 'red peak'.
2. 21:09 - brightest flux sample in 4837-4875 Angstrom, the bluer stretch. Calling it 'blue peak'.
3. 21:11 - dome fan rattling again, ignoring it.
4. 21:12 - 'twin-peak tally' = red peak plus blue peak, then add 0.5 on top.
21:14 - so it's 25.4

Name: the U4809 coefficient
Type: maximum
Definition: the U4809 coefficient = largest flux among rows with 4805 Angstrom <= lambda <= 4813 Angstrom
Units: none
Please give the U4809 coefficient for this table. 12.32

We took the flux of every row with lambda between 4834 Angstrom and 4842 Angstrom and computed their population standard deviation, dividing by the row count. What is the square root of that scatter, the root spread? 0.744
